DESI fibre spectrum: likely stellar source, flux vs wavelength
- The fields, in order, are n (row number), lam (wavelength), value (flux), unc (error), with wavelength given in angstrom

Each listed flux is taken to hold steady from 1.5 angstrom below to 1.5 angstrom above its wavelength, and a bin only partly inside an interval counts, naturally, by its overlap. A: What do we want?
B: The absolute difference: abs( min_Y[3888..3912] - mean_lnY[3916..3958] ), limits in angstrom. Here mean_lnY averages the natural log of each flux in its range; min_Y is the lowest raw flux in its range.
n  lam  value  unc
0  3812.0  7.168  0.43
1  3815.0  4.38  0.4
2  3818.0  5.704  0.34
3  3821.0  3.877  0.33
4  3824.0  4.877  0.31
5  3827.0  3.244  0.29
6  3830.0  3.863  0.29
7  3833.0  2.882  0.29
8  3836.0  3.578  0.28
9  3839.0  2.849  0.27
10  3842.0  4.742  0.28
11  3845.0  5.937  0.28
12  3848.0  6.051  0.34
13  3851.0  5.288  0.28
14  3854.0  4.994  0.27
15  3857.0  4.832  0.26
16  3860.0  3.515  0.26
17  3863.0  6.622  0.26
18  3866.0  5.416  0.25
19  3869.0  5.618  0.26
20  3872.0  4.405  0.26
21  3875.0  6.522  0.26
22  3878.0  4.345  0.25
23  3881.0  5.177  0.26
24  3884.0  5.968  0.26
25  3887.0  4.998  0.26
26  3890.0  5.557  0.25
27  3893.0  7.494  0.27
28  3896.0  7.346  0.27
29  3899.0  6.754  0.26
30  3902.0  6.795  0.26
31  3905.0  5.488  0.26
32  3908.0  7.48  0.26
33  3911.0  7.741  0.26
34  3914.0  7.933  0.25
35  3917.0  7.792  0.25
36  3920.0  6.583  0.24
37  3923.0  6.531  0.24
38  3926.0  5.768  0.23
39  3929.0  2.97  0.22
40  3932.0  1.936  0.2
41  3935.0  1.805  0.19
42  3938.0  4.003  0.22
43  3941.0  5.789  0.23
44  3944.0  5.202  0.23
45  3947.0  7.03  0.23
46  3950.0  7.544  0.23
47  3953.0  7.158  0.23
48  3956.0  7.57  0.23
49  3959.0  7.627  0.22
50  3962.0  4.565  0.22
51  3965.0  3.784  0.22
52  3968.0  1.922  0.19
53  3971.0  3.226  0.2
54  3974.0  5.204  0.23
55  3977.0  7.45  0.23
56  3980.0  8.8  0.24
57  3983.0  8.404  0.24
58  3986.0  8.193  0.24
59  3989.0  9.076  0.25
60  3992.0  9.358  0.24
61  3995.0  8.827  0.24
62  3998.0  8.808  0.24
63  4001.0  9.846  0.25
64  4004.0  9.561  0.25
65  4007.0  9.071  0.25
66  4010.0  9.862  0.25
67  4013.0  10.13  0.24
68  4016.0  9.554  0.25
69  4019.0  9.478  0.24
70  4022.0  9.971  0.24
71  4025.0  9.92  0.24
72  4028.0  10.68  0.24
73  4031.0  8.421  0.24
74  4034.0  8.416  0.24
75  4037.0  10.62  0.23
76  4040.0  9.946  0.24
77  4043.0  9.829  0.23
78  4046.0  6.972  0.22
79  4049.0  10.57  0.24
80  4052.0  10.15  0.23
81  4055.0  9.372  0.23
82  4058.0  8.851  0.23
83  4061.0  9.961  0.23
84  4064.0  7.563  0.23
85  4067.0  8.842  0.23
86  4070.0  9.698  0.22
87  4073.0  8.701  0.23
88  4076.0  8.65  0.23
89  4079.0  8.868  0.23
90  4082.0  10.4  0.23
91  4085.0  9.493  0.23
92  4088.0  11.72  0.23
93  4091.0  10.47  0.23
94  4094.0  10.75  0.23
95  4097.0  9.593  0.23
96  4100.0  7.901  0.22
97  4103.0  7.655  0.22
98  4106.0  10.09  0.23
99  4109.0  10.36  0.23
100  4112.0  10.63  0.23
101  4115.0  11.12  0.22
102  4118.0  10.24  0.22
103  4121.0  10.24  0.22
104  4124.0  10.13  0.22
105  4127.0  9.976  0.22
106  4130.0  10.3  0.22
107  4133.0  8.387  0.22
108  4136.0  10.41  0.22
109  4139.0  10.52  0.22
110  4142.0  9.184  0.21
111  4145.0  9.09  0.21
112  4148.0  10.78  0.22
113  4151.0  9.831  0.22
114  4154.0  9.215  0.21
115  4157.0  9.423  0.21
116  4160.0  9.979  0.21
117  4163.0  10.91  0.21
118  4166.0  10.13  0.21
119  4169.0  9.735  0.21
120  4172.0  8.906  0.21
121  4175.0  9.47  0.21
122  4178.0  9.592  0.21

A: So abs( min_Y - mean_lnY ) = 3.9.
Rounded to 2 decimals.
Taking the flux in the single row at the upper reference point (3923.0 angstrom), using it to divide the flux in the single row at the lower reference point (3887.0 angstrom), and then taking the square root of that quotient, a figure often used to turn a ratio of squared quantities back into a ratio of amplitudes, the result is 0.87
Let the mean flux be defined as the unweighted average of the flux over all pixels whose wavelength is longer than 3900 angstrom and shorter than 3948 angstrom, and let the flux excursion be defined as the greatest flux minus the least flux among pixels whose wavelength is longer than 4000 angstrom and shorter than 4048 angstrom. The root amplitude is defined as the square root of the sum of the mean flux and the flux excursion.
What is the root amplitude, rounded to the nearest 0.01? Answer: 3.06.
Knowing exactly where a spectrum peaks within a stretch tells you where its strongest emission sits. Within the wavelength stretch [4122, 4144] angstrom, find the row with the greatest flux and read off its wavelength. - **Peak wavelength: 4139.0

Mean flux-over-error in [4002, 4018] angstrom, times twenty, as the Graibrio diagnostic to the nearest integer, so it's 778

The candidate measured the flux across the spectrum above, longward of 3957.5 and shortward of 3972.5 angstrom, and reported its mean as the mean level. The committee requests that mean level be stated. 4.2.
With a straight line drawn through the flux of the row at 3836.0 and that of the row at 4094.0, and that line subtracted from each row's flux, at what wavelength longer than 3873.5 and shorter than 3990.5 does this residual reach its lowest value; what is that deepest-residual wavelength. 3968.0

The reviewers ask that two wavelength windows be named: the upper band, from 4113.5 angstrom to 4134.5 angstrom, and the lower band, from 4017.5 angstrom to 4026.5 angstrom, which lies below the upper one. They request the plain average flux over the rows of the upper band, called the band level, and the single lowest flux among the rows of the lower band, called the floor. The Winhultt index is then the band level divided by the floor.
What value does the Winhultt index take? 1.06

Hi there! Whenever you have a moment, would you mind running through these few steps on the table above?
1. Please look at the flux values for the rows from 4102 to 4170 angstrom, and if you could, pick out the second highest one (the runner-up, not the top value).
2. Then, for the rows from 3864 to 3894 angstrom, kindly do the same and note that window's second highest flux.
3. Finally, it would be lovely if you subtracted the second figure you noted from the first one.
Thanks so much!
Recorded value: 4.4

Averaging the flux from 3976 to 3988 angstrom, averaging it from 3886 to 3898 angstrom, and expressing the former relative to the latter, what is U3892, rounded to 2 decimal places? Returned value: 1.29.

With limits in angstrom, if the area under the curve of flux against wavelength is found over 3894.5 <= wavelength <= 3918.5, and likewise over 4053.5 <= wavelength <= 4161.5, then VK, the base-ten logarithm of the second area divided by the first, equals 0.78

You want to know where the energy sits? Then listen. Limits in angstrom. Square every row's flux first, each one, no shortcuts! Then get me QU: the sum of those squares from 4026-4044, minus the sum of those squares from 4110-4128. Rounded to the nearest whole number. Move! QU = -84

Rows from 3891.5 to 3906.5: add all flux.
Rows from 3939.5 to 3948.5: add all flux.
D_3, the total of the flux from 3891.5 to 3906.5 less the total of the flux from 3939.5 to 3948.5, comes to 16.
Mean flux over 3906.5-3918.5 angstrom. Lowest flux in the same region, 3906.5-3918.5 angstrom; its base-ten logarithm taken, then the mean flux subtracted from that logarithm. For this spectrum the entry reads -6.9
